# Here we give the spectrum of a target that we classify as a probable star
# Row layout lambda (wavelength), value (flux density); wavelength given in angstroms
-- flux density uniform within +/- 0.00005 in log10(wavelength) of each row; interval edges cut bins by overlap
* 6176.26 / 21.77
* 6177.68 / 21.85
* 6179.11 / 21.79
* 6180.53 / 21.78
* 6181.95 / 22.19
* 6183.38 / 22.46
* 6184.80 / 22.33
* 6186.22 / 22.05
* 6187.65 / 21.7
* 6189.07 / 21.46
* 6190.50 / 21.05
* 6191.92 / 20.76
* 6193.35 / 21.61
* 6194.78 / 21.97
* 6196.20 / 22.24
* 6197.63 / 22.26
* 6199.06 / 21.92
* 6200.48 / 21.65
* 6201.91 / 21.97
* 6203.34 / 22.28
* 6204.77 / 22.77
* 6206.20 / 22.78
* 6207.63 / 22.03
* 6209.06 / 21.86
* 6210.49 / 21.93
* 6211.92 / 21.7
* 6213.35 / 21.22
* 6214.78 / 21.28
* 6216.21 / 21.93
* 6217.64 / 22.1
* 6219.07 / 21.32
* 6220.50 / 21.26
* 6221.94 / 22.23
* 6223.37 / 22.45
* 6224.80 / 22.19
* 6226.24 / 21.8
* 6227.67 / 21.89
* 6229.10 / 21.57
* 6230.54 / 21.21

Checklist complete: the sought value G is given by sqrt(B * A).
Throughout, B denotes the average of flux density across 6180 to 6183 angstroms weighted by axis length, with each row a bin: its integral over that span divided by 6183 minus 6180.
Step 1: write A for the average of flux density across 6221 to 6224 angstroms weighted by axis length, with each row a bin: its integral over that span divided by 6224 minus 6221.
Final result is 22.1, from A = 22.2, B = 22.0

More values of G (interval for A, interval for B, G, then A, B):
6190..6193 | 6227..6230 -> 21.3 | 21.0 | 21.7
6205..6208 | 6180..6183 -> 22.3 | 22.5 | 22.0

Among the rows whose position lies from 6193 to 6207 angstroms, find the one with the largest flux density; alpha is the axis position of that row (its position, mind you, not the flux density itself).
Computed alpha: 6206.20 angstroms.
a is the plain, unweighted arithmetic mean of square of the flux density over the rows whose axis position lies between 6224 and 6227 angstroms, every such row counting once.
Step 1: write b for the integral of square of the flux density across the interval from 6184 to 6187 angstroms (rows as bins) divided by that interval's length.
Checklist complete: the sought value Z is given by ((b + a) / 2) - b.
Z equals -4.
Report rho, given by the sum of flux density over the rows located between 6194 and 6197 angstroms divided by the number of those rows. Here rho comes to 22.1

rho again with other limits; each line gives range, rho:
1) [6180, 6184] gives 22.1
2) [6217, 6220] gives 21.7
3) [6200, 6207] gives 22.3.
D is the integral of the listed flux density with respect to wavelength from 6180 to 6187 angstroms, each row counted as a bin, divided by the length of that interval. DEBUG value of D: 22.2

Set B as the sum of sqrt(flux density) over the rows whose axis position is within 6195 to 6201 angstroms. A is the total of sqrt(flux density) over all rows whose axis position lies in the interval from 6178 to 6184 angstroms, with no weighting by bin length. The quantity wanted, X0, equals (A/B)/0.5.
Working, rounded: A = 18.8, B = 18.77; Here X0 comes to 2.002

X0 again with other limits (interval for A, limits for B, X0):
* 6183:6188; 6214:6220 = 2.022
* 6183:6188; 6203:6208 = 1.985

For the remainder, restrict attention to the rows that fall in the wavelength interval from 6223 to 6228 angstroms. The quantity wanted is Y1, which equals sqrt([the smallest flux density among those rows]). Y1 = 4.67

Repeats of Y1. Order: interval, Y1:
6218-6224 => 4.61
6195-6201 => 4.65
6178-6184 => 4.67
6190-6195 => 4.56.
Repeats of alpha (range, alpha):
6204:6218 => 6206.20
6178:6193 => 6183.38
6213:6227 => 6223.37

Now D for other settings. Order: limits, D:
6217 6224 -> 21.9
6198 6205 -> 22.1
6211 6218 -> 21.6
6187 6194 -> 21.3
